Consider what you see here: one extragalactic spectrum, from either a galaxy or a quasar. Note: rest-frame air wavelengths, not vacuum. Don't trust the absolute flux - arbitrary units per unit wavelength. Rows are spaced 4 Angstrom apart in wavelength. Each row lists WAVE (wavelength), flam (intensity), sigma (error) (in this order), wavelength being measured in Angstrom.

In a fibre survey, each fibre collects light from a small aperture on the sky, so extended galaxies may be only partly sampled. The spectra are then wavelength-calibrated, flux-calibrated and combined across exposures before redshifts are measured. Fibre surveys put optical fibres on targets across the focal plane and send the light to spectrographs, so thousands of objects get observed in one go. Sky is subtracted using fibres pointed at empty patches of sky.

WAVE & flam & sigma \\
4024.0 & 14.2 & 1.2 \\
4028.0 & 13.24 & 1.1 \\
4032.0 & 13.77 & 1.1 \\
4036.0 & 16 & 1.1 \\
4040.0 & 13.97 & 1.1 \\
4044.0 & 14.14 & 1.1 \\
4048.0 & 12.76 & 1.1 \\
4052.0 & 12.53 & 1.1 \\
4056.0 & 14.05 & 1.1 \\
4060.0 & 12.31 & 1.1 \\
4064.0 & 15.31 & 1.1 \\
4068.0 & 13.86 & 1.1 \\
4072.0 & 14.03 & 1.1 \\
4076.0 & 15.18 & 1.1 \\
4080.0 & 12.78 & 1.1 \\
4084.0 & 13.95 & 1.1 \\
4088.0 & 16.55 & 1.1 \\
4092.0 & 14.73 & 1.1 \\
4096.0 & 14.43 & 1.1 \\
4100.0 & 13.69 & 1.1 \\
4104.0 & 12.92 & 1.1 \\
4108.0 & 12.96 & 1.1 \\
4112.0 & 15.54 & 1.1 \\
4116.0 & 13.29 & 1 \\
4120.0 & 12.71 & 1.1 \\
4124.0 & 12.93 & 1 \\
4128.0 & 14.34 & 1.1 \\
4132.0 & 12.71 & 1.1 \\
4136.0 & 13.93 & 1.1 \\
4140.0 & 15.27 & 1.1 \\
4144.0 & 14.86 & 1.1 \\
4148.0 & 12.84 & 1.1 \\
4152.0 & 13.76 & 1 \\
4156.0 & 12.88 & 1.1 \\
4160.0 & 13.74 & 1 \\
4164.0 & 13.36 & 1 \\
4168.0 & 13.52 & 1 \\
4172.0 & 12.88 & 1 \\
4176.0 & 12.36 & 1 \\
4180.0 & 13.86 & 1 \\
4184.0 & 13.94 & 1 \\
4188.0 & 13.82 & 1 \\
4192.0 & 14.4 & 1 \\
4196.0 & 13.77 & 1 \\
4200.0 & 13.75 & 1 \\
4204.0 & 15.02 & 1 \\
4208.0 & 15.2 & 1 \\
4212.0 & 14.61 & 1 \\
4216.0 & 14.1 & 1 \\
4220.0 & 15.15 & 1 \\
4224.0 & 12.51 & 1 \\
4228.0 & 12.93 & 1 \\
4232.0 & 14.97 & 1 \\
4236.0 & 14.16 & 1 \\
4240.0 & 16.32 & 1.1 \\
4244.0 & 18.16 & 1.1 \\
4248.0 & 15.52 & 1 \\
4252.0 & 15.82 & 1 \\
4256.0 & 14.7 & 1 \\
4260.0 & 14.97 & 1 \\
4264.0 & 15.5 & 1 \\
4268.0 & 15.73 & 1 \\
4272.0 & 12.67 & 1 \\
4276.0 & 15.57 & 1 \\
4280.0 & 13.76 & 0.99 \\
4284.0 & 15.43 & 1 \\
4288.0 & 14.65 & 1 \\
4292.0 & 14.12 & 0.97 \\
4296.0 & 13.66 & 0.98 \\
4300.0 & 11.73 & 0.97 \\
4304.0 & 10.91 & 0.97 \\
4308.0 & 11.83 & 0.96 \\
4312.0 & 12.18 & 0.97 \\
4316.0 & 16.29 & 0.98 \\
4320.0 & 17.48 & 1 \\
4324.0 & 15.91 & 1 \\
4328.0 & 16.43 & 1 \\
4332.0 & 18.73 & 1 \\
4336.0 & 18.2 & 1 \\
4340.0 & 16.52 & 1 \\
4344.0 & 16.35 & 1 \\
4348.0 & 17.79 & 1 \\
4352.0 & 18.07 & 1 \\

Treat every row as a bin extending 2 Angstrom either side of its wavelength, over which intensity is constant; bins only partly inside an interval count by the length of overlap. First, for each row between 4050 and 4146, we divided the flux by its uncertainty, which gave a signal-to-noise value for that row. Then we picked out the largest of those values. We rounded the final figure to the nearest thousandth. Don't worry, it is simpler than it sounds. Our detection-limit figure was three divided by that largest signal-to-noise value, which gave 0.199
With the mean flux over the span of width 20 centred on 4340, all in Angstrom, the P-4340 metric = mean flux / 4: 4.38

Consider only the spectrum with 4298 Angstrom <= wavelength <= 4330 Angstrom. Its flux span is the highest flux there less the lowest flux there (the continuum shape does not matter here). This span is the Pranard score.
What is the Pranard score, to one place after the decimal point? 6.6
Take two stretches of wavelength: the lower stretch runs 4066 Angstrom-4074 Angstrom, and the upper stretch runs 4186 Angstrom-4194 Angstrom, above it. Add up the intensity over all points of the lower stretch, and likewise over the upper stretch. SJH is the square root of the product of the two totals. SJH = 28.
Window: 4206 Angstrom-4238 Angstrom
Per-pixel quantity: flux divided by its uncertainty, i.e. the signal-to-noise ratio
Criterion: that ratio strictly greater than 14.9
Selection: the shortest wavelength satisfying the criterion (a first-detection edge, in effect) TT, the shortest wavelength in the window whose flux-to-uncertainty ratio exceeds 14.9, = 4208.0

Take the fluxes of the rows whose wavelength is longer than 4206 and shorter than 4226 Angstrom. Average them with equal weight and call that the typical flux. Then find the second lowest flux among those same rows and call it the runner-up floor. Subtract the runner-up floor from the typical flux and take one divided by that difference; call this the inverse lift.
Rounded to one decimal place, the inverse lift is 4.7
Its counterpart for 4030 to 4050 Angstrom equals 2.8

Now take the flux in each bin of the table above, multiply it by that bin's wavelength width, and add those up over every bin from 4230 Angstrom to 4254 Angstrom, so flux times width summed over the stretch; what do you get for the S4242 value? 380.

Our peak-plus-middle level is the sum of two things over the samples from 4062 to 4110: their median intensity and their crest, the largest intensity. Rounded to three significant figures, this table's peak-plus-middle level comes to 30.5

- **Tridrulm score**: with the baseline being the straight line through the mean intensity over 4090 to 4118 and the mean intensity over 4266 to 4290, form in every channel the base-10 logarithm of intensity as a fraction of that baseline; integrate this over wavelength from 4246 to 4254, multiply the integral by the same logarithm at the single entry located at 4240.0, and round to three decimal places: 0.014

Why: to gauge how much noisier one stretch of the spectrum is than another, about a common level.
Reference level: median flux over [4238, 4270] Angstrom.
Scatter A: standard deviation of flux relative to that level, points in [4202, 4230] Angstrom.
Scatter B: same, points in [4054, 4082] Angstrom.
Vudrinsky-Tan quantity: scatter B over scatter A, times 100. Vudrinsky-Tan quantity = 102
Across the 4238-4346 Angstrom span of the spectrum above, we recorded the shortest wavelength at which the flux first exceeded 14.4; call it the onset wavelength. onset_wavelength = 4240.0 Angstrom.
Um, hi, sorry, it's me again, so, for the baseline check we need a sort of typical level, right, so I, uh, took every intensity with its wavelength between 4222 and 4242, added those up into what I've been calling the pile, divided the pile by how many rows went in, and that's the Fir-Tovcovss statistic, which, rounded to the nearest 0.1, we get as 14.2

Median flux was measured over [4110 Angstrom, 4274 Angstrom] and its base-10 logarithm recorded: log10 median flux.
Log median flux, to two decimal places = 1.14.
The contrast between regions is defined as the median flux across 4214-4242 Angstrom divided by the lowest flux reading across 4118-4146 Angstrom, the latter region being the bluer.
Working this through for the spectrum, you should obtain 1.11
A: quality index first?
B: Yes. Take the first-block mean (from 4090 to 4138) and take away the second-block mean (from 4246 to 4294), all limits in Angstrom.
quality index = -1.2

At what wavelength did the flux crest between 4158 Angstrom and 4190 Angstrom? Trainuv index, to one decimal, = 4184.0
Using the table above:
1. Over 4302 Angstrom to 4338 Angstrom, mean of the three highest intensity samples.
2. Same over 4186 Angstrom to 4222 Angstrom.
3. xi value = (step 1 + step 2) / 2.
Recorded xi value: 16.63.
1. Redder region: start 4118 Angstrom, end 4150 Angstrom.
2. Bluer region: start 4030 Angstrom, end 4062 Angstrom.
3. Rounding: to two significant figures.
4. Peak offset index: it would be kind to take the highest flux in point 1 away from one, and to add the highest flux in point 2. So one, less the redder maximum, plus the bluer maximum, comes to 1.7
